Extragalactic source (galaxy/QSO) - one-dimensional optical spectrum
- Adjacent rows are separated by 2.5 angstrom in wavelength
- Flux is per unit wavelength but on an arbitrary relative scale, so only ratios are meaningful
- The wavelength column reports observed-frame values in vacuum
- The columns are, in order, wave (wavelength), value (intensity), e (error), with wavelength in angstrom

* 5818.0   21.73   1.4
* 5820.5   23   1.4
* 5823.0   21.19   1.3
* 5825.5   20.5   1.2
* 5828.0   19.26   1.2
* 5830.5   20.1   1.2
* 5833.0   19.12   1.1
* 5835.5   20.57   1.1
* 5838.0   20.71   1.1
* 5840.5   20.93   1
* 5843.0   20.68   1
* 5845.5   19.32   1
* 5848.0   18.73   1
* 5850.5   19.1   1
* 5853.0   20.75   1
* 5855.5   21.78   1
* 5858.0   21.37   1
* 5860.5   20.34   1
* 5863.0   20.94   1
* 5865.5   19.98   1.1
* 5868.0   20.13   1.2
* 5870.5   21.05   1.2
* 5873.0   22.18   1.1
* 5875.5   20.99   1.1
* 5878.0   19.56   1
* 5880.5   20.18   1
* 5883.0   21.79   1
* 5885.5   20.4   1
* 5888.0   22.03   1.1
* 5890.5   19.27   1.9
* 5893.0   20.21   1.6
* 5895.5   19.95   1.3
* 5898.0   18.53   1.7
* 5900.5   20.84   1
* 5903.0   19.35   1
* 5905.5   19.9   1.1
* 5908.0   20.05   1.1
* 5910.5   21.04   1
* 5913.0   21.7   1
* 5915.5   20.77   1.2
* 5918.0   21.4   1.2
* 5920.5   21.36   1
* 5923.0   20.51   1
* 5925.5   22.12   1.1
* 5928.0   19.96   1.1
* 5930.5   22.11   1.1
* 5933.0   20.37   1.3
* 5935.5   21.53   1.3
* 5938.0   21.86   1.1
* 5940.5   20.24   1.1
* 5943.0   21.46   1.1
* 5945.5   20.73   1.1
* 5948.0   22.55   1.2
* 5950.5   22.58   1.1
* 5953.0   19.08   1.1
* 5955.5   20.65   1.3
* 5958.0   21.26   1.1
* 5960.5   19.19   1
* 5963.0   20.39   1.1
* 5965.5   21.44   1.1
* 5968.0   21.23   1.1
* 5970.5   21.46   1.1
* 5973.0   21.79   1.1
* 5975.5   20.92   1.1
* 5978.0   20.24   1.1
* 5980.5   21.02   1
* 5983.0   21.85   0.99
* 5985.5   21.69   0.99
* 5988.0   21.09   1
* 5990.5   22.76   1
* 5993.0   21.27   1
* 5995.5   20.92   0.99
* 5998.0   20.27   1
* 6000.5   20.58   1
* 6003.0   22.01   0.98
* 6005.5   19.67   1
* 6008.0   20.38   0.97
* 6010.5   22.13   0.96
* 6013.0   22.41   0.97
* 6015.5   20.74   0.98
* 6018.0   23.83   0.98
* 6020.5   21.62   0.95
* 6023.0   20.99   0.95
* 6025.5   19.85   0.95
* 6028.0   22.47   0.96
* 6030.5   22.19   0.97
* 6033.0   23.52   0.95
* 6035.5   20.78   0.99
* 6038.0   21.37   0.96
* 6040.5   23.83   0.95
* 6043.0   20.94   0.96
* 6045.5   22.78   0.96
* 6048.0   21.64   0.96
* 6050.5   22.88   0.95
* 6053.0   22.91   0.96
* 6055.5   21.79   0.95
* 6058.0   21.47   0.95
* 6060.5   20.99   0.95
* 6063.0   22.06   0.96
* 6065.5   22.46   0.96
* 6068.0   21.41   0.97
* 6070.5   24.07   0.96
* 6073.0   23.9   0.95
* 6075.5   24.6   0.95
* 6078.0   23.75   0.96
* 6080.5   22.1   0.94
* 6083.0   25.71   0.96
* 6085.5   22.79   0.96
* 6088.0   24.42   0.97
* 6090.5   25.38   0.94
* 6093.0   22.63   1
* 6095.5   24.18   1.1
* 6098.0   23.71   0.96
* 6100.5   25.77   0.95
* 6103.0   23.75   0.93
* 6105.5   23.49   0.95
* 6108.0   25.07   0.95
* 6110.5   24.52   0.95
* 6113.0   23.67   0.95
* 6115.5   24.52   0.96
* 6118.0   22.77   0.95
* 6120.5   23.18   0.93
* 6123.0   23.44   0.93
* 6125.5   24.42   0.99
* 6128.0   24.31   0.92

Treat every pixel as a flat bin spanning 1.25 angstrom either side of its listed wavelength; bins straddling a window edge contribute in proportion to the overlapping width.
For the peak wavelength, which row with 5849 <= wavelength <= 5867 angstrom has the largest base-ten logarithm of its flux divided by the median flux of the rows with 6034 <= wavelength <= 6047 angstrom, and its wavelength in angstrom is 5855.5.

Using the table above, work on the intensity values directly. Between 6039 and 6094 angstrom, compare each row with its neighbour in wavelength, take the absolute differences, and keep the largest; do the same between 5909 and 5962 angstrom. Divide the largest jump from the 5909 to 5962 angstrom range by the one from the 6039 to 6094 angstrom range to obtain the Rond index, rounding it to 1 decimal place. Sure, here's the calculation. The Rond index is 1.0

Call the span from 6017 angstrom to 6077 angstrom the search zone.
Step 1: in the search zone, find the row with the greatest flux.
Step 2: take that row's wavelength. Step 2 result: 6075.5 angstrom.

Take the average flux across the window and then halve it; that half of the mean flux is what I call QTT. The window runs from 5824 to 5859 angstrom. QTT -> 10.1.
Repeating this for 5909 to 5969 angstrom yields 10.5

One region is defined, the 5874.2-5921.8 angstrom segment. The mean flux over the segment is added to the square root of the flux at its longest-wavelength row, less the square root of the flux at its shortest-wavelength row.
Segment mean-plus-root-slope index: 20.5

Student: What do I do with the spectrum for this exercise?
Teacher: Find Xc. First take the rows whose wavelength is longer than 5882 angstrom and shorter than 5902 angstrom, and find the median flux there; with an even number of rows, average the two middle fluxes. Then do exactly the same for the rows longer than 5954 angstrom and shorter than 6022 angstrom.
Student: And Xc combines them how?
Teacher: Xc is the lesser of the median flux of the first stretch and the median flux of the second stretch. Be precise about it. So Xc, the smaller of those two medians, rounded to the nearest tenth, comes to 20.3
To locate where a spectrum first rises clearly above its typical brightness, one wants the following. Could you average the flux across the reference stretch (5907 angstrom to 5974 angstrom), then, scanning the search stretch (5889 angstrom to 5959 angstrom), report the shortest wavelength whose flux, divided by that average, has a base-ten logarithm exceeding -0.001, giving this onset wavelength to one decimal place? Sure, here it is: 5910.5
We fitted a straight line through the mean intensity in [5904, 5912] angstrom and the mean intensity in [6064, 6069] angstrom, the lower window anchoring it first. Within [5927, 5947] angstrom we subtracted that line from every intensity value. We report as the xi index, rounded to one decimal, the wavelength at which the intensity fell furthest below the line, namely 5928.0 angstrom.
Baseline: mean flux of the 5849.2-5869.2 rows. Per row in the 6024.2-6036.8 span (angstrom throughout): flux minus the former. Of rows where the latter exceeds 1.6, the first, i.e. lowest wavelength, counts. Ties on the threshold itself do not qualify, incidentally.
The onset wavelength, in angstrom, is 6028.0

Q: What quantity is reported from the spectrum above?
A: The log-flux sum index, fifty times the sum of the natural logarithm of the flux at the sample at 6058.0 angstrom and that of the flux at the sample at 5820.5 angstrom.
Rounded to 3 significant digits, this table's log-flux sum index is 310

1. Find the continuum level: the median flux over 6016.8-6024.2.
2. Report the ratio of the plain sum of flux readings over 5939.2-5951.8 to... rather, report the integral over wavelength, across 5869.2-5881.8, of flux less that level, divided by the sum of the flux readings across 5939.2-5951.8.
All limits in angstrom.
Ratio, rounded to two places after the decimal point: -0.10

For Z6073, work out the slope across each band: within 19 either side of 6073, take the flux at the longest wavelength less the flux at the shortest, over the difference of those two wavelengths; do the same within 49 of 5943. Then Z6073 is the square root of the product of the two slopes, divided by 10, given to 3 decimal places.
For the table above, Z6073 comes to 0.006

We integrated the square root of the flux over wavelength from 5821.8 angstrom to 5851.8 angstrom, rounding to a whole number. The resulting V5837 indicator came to 134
